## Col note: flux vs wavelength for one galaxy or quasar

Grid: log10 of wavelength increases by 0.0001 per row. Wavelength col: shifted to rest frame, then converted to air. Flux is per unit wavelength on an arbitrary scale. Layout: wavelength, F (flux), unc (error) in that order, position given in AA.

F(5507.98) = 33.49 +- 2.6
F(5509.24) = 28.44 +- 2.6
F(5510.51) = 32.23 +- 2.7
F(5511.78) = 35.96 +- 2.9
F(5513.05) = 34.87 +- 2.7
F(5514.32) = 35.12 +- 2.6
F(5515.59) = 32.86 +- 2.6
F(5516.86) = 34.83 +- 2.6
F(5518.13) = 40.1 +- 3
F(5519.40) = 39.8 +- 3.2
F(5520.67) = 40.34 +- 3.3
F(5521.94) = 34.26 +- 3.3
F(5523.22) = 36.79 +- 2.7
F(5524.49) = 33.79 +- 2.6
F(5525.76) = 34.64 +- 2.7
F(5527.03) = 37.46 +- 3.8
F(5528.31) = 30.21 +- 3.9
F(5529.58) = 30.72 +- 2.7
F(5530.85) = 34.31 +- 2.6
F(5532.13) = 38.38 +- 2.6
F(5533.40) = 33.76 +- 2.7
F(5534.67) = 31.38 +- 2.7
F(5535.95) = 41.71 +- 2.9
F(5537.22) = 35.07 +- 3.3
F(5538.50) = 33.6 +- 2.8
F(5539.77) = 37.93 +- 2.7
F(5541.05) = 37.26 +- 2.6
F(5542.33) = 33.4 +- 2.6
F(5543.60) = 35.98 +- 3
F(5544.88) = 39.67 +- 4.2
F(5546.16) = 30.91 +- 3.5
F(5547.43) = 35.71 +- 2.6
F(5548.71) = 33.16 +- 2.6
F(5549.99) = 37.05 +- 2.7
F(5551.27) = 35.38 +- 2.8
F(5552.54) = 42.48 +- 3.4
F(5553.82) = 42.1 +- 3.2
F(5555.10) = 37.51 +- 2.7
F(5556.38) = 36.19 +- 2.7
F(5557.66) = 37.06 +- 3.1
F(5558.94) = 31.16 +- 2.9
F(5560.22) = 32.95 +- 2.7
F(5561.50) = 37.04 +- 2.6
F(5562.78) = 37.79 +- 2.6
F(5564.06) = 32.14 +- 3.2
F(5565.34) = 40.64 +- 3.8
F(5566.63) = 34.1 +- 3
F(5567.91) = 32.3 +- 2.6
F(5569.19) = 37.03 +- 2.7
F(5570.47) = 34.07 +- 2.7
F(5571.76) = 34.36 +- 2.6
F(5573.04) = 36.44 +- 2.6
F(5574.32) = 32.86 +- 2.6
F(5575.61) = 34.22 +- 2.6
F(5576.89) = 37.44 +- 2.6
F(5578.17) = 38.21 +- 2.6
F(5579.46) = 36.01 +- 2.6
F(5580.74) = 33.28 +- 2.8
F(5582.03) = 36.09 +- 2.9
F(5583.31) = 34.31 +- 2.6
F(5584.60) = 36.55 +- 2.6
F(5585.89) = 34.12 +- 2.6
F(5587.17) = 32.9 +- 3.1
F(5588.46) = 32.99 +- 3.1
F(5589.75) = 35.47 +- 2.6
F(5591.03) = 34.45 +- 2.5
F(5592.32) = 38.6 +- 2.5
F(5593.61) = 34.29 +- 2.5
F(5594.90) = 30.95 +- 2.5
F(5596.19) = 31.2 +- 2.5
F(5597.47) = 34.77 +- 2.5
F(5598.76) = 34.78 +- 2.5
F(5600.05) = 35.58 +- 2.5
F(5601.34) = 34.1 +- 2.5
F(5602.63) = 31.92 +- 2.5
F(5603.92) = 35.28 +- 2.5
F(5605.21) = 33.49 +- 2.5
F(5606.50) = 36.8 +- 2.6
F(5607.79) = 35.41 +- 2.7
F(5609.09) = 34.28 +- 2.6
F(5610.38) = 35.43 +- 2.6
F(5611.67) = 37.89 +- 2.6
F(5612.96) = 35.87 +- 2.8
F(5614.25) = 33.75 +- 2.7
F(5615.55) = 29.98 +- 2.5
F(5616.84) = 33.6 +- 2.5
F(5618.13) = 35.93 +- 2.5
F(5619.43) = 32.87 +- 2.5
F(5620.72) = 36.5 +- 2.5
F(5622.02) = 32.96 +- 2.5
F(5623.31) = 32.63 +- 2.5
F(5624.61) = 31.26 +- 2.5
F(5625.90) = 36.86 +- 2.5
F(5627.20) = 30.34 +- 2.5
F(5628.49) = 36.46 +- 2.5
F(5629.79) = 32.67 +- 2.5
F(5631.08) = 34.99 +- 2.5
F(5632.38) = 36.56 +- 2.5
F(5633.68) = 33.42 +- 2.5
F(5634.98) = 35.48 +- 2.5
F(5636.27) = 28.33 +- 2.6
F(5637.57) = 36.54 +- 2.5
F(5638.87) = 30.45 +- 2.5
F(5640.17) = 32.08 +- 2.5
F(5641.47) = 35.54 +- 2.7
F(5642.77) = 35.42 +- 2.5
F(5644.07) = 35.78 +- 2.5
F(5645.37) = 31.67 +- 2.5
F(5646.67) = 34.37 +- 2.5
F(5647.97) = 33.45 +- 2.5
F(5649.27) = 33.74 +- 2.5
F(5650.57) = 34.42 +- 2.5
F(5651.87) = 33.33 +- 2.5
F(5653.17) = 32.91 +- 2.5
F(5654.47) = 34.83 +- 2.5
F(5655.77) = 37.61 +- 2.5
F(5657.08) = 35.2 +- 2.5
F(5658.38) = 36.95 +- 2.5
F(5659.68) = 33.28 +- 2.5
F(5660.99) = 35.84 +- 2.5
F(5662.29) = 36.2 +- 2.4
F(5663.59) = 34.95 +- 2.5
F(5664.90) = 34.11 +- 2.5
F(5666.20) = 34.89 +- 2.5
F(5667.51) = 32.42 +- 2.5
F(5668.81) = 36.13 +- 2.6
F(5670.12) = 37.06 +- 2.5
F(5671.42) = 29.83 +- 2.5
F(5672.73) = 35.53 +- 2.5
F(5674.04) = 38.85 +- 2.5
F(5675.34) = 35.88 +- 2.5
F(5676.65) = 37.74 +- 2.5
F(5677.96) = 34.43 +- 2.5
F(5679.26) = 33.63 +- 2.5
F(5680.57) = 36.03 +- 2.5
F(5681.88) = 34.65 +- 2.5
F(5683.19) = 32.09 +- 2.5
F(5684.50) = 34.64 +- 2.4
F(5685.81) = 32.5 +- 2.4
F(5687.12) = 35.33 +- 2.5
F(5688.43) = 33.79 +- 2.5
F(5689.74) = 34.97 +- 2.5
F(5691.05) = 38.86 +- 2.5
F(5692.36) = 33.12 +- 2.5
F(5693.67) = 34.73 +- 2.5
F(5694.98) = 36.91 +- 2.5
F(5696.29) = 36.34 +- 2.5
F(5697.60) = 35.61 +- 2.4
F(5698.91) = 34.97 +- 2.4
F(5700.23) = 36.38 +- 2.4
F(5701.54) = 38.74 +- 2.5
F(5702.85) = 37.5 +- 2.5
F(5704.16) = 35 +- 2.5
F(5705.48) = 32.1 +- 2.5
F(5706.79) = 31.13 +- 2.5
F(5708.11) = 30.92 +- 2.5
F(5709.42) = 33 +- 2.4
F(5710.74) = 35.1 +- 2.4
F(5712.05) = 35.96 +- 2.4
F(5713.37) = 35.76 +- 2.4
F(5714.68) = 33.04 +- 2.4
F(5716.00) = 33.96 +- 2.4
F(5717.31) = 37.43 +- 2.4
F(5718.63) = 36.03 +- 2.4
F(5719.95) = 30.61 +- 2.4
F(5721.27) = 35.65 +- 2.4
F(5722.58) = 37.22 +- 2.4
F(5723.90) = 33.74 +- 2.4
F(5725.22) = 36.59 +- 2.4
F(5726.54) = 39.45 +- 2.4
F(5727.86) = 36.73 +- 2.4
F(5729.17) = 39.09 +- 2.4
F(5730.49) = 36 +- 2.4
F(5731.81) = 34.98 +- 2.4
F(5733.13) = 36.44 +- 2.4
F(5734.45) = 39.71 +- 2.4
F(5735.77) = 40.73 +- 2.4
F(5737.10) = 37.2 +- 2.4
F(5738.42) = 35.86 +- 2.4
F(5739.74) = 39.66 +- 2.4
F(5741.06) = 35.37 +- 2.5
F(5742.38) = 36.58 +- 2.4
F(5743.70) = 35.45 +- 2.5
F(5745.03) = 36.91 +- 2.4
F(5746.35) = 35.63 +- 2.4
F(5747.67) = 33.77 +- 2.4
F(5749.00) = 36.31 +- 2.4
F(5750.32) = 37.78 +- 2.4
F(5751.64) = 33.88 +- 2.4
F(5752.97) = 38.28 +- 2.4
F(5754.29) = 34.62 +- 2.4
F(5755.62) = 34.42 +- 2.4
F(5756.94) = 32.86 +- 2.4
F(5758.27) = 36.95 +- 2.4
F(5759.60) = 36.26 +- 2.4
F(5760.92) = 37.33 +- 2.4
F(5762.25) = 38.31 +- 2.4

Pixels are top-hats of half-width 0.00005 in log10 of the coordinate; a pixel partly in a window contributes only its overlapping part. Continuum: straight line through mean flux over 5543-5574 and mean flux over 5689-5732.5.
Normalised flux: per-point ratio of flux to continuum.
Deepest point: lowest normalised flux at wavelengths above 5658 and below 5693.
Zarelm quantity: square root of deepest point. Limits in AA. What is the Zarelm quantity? 0.916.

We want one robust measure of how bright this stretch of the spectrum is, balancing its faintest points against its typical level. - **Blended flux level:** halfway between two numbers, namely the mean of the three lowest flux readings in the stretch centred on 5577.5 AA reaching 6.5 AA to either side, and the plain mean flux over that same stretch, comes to 34.4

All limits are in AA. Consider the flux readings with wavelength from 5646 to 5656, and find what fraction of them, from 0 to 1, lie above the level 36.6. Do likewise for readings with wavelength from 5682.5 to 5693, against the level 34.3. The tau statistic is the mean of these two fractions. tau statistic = 0.3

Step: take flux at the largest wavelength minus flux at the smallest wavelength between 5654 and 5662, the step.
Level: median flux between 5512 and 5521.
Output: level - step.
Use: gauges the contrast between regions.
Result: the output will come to 34.1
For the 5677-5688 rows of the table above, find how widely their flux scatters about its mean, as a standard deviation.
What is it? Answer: 1.3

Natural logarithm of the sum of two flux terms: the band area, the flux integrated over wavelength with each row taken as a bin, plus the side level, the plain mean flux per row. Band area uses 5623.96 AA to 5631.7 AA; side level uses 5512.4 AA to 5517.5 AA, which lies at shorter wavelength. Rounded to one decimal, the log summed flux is 5.7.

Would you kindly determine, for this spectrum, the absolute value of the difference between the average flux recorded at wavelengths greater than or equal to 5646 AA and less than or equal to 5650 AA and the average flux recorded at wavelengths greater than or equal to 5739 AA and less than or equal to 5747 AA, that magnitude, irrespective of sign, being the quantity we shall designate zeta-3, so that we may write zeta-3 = 2.7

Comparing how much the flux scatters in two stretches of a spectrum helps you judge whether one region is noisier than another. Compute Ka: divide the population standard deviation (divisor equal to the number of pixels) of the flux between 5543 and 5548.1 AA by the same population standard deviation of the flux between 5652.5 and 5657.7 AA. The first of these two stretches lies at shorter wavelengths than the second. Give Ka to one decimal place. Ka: 1.9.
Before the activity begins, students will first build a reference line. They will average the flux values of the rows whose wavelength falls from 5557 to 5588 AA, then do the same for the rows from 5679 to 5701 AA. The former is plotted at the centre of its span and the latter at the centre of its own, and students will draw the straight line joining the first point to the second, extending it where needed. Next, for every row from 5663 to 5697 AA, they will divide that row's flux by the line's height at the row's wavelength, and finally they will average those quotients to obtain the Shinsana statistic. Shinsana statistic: 1.00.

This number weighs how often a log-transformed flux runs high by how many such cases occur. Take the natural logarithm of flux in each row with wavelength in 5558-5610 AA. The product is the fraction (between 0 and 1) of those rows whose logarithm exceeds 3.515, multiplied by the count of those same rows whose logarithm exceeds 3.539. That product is 13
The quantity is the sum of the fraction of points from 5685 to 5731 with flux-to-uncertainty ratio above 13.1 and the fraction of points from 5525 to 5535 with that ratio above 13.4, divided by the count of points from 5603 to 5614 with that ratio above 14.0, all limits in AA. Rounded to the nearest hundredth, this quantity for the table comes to 0.34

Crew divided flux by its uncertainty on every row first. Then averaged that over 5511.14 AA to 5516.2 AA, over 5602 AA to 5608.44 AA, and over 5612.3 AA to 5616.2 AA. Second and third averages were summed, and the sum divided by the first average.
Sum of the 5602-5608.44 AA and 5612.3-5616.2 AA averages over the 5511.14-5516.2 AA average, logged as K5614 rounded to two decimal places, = 2.02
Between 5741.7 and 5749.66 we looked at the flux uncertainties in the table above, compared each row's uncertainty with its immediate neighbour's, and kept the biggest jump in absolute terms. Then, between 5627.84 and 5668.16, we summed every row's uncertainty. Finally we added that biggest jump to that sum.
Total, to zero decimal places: 78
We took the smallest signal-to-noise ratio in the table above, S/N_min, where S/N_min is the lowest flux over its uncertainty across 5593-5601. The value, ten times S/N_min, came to 124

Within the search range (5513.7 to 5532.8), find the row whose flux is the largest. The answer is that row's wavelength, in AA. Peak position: 5520.67 AA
